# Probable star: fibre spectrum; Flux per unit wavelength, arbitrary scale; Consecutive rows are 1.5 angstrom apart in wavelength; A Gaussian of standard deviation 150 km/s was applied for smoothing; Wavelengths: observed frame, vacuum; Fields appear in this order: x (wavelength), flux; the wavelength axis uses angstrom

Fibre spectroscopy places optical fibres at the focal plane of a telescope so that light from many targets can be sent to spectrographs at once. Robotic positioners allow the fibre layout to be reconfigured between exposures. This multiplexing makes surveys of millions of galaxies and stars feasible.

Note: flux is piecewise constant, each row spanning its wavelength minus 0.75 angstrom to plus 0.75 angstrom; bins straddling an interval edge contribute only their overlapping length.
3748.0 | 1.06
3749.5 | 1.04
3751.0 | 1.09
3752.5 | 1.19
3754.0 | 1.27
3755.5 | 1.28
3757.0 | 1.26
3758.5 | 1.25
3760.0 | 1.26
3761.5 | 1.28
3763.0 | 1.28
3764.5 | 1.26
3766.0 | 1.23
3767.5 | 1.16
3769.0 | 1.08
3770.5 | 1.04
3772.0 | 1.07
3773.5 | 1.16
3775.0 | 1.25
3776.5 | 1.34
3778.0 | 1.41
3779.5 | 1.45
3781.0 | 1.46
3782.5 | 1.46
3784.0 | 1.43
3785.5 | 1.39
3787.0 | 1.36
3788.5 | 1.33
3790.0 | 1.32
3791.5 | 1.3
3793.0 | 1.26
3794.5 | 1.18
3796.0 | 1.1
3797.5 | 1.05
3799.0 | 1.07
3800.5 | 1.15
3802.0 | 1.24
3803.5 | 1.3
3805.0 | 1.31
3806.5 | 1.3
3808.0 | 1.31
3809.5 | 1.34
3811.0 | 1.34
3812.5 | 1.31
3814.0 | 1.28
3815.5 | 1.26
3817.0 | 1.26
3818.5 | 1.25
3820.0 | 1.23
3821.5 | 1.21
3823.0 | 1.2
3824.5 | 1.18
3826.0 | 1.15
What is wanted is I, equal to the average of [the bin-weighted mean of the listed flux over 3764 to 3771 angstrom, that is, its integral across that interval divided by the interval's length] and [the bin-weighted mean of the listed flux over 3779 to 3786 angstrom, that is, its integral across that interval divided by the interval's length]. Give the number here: 1.30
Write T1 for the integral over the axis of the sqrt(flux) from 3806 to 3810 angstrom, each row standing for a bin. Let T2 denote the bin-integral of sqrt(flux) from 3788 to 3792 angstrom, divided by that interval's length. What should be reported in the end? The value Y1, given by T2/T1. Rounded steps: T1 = 4.6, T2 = 1.15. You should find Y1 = 0.25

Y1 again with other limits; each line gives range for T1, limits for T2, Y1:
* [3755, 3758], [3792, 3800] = 0.32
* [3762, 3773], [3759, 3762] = 0.09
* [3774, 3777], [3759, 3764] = 0.33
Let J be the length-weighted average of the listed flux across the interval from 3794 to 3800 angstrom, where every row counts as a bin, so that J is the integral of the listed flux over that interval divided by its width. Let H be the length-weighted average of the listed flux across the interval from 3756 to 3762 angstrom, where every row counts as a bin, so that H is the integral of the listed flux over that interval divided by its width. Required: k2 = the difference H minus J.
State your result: 0.16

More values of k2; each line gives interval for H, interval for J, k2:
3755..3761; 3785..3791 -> -0.08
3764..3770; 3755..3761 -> -0.09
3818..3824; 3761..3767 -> -0.04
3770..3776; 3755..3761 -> -0.12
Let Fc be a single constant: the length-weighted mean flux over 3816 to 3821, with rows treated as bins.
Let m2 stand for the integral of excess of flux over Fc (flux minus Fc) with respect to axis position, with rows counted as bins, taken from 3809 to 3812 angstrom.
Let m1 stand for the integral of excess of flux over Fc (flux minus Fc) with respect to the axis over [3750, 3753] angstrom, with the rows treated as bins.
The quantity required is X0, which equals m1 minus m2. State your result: -0.63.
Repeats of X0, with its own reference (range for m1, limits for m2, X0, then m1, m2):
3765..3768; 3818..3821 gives -0.10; -0.1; -0.03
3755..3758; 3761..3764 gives -0.03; 0.1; 0.10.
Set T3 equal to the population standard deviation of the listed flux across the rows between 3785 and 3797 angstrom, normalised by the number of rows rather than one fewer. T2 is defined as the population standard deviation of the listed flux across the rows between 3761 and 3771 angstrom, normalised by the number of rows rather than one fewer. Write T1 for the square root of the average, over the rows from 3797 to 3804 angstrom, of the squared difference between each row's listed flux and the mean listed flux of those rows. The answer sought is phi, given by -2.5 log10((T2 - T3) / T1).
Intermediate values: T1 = 0.096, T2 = 0.091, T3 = 0.091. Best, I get 5.7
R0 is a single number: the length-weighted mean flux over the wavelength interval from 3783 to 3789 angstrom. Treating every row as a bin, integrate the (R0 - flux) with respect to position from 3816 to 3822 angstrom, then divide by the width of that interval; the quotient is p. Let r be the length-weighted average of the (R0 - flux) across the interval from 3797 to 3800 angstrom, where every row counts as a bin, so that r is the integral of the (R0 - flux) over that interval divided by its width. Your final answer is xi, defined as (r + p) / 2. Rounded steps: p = 0.14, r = 0.31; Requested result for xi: 0.229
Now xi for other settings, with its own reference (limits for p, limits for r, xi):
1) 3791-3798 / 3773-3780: 0.132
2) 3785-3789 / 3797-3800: 0.169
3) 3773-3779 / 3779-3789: 0.026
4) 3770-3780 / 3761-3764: 0.121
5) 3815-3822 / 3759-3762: 0.128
